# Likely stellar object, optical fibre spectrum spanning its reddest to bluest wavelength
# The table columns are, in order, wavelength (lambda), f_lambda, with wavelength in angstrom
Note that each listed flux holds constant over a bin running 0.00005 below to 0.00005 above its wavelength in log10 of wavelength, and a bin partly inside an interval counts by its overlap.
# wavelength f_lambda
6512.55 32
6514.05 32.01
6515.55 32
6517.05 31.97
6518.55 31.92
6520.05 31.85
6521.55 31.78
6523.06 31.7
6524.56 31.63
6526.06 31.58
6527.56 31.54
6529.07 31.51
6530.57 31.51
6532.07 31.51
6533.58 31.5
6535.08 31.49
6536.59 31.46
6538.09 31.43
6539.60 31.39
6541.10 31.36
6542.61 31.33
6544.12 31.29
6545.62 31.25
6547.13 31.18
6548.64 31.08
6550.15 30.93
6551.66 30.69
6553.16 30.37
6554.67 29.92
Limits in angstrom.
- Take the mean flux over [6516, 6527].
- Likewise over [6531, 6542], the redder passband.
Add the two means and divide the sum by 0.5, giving 126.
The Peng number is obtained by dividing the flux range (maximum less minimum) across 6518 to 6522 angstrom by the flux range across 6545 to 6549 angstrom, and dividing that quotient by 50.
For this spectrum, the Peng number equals 0.016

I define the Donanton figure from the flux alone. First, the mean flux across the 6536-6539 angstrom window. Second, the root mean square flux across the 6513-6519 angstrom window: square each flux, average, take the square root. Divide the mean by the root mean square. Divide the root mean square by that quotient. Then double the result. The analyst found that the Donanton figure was 65.0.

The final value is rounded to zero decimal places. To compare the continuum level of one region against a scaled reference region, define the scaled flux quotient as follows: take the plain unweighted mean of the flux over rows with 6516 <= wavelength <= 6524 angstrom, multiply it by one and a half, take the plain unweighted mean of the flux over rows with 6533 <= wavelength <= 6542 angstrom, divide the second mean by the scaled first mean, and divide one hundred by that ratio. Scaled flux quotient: 152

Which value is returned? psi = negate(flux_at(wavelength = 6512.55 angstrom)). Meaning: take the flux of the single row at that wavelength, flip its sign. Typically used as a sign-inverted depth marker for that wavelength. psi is -32.0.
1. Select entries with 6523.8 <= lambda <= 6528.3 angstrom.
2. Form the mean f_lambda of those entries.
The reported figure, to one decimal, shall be 31.6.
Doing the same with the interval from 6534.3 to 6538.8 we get 31.5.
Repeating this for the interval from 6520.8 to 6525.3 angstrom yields 31.7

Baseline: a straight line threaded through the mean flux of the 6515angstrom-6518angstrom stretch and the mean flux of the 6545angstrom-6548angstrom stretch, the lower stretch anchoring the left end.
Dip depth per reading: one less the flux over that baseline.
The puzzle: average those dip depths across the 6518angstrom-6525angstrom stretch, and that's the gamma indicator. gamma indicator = 0.0023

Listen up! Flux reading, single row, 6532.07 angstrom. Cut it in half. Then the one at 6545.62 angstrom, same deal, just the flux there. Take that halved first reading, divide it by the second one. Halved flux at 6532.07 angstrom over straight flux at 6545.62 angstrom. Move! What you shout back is 0.504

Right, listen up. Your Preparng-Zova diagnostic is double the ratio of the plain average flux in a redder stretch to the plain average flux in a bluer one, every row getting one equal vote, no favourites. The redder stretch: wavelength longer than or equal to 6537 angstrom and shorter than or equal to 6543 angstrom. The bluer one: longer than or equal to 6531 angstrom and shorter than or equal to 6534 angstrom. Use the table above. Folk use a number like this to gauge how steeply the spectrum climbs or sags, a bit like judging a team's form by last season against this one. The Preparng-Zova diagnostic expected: 1.99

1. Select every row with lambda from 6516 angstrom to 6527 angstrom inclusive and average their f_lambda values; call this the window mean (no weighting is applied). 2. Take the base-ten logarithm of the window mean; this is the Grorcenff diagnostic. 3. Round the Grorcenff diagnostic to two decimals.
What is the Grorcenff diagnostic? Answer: 1.50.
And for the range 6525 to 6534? 1.50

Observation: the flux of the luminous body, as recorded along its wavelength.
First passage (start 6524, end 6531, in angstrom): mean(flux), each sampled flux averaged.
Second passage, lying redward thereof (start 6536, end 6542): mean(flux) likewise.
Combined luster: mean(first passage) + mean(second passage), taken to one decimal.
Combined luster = 63.0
